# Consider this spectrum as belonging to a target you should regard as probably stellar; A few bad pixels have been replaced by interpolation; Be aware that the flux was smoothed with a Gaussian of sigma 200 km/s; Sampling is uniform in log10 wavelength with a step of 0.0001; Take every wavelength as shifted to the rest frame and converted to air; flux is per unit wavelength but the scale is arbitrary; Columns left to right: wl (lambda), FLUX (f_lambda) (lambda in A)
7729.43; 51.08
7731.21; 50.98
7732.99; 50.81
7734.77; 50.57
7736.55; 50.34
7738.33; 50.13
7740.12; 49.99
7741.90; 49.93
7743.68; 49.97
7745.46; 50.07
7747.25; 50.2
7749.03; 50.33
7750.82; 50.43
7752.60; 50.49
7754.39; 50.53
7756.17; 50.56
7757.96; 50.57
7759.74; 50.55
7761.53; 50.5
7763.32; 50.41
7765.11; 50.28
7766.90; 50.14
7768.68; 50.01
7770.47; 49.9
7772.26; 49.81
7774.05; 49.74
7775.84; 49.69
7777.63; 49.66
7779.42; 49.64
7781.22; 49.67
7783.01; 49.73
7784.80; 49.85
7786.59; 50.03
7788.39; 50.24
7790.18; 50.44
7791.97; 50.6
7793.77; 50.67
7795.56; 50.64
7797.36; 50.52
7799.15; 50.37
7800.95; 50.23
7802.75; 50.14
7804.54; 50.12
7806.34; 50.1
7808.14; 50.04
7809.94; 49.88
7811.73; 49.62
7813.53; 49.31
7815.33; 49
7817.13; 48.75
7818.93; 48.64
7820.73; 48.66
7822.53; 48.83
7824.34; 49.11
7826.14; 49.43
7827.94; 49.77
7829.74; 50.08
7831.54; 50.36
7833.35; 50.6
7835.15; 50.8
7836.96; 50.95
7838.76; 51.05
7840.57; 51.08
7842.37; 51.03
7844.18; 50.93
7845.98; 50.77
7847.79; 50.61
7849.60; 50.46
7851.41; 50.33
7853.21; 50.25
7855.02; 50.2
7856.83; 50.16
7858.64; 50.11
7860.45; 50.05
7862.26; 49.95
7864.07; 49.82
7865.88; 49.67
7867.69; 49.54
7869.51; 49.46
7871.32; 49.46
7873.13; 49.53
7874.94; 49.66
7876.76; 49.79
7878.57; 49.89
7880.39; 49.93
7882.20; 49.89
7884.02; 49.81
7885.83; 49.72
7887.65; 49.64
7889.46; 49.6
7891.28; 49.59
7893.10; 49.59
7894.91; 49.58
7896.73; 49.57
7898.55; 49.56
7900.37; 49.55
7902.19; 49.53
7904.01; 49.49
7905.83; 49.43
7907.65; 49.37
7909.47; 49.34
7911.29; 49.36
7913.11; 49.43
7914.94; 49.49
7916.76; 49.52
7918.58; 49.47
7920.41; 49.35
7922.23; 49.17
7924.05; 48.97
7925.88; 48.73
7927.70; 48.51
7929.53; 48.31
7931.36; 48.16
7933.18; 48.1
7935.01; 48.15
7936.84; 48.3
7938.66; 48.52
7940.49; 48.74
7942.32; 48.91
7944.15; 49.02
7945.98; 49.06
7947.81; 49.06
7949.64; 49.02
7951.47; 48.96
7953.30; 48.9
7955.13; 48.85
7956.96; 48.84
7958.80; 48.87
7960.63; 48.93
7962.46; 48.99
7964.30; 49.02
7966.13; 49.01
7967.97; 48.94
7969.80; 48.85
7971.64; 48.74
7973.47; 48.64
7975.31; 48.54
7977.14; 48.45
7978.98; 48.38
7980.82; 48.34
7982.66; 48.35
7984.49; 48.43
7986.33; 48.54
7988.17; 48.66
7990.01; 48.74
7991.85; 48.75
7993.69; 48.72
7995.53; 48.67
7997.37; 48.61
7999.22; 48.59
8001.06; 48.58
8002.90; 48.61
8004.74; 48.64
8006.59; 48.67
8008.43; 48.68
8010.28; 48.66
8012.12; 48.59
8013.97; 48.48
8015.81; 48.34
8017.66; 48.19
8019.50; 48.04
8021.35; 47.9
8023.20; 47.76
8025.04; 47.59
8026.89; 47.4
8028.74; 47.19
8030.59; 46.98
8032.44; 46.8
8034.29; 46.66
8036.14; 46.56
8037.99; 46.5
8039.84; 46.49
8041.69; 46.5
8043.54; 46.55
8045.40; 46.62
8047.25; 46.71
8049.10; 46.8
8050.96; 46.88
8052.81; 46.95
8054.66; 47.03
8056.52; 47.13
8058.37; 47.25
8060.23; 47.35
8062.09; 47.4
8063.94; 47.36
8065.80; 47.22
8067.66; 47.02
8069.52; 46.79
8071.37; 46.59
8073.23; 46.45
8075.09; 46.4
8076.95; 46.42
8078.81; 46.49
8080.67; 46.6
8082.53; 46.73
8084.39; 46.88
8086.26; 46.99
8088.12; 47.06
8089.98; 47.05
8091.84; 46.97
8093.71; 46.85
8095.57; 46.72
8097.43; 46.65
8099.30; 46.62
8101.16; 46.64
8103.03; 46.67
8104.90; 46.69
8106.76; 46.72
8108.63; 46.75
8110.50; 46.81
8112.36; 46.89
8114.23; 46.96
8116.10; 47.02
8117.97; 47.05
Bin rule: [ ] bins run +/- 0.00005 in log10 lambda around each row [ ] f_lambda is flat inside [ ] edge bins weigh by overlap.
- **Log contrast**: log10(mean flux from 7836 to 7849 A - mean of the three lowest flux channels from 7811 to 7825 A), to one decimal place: 0.3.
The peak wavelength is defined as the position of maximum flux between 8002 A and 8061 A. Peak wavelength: 8008.43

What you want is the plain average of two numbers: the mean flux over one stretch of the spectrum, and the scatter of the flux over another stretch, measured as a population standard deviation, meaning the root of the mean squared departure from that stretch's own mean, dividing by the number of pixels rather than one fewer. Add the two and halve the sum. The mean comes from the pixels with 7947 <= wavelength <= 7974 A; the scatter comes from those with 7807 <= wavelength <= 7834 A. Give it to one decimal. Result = 24.8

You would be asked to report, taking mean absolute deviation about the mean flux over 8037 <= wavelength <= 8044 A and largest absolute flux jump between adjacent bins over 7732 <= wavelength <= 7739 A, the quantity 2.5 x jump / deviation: 30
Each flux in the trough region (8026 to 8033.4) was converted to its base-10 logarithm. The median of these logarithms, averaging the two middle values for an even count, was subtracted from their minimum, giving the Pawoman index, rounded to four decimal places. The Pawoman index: -0.0026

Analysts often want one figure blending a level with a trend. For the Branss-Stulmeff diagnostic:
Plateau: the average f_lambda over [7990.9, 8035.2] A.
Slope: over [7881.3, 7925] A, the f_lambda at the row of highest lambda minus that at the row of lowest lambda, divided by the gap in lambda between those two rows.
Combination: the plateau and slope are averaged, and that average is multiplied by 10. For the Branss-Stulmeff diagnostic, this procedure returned 241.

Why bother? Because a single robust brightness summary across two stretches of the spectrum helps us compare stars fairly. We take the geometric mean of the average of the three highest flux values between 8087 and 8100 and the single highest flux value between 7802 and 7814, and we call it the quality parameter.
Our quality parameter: 48.6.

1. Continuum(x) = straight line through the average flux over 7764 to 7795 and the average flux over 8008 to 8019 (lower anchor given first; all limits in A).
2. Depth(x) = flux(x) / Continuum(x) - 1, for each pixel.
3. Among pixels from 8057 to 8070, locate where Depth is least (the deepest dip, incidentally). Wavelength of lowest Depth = 8069.52 A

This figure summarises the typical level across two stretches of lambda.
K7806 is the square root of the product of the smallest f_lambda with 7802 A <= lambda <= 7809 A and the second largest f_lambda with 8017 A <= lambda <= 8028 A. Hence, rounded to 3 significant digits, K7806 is 49.0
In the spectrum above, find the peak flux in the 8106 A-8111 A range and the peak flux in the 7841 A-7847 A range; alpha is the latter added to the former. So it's 98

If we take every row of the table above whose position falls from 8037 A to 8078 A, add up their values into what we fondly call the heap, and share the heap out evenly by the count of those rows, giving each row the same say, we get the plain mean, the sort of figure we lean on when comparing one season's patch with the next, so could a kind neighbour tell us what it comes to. 46.8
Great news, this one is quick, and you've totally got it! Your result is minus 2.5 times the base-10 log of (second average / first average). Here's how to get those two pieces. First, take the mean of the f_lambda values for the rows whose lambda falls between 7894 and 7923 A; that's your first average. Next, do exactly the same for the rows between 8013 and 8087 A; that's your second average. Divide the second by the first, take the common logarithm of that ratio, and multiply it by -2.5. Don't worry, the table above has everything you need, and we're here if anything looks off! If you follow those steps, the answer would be 0.054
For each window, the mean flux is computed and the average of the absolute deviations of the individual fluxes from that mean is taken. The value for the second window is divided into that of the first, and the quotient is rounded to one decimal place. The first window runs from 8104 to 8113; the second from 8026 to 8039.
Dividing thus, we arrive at 0.2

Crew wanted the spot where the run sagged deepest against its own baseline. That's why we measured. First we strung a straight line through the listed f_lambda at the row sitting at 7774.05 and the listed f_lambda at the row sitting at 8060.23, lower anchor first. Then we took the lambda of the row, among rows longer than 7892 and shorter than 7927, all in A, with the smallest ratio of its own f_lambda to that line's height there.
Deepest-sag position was 7925.88 A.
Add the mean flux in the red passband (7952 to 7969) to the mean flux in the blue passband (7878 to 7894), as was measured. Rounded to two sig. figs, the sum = 99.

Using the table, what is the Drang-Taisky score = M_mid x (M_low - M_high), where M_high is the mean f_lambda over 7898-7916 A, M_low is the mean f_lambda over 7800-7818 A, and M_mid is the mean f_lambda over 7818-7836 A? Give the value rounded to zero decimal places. 13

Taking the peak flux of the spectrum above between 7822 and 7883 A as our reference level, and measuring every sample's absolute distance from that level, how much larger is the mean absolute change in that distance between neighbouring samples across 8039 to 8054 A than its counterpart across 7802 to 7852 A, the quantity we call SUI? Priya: -0.11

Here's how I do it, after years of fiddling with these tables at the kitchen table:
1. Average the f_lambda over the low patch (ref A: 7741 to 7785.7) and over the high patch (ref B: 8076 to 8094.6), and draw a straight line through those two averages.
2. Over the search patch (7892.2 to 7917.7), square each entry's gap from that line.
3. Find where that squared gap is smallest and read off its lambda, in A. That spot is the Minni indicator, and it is 7909.47 A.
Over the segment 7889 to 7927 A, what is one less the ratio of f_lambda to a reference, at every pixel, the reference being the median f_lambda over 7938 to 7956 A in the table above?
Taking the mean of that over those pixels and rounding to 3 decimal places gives -0.010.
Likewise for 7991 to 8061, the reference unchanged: 0.026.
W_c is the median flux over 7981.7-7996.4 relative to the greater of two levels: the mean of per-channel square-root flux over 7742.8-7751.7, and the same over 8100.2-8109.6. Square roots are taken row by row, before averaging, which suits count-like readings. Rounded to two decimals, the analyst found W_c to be 6.87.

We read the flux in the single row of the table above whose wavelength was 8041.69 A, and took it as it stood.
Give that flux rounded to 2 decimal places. 46.50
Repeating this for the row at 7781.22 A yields 49.67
